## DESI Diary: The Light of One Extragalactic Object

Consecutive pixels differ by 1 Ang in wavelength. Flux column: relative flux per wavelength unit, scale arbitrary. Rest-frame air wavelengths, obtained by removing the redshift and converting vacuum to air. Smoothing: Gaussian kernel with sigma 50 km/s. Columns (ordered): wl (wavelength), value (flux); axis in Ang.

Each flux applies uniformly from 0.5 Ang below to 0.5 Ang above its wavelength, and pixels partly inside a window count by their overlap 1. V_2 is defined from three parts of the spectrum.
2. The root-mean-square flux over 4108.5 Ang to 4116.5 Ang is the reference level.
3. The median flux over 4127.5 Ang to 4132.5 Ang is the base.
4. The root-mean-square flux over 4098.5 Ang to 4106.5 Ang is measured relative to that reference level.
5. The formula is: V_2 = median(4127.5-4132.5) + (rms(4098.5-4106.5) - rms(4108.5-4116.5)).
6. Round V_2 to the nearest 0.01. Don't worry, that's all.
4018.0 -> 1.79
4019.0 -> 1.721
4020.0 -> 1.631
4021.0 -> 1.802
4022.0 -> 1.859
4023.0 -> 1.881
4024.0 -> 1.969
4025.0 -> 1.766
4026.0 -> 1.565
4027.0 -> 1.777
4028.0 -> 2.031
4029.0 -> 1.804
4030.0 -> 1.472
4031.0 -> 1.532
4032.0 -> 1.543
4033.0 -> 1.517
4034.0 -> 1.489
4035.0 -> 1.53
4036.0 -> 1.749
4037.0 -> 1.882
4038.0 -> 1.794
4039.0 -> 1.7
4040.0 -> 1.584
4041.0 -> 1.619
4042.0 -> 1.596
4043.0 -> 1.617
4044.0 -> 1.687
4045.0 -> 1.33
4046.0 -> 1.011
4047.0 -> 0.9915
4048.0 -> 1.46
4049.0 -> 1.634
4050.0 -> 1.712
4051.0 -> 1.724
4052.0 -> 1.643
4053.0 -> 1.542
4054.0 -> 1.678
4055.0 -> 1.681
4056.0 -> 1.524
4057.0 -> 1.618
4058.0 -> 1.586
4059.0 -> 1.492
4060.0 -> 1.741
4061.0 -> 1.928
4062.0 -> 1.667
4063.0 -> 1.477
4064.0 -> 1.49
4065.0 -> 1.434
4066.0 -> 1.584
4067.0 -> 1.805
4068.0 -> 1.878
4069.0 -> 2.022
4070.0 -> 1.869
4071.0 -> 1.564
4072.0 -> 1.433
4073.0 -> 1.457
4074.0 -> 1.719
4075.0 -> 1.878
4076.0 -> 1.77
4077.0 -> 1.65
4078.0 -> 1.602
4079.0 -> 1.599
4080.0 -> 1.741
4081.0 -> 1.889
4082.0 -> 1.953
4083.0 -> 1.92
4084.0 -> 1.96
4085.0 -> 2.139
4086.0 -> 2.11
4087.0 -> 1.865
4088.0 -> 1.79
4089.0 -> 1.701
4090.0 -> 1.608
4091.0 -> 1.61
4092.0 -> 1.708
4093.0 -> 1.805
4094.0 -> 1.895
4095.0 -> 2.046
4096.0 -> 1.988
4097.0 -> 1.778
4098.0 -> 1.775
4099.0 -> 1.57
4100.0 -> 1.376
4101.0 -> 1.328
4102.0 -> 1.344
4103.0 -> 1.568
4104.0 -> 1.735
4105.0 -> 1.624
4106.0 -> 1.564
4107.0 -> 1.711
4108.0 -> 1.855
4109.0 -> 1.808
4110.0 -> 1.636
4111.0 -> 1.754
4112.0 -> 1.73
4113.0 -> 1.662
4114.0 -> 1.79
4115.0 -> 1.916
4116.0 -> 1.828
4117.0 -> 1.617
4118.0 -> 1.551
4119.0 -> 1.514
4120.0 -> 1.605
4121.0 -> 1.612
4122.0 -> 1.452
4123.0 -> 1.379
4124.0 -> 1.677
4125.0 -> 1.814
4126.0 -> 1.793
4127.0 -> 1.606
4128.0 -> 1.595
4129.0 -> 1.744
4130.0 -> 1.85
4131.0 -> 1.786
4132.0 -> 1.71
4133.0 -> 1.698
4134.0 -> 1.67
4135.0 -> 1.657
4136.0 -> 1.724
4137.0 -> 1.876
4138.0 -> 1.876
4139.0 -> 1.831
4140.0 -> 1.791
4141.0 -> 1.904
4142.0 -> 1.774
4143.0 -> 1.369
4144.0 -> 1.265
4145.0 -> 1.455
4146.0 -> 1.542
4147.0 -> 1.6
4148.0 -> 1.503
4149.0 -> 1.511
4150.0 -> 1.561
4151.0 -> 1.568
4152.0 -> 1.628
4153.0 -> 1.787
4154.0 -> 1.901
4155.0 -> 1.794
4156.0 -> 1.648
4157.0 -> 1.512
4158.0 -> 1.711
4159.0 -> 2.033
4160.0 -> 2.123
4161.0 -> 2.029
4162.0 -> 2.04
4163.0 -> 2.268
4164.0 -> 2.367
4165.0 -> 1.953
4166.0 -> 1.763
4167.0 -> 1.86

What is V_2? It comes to 1.50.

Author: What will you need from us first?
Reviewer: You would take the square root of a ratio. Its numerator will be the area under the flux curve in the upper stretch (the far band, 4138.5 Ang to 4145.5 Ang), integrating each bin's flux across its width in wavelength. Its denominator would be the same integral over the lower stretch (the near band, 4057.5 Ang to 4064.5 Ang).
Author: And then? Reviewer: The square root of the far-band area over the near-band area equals 1.00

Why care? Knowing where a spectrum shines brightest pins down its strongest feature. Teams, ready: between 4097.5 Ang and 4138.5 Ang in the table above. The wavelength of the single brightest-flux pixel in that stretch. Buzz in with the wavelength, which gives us 4115.0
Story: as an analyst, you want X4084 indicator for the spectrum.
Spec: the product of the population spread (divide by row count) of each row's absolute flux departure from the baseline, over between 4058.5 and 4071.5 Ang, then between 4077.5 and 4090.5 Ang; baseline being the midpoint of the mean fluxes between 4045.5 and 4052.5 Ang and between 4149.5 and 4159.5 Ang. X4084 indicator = 0.0222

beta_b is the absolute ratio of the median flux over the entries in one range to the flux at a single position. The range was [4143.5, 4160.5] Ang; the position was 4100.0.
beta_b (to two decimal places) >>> 1.16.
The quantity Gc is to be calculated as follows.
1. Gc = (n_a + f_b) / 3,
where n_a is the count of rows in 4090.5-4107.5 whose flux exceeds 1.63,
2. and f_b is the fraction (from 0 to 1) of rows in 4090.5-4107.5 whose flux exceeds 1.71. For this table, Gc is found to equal 3.16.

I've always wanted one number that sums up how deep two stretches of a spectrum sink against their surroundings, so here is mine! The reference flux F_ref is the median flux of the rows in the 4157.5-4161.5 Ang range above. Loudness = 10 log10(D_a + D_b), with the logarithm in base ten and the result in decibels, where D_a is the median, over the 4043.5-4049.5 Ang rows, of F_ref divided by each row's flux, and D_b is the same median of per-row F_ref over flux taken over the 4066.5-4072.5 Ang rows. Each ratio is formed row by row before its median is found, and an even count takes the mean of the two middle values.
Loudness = 4.1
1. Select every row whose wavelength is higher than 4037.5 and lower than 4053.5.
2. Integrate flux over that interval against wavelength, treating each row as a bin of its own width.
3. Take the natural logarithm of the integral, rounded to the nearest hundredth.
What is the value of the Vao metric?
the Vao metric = 3.20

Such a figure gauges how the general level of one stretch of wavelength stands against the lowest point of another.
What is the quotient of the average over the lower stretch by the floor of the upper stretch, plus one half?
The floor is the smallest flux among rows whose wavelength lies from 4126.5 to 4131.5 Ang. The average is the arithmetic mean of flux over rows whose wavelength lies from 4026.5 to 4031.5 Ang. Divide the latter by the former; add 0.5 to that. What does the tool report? 1.58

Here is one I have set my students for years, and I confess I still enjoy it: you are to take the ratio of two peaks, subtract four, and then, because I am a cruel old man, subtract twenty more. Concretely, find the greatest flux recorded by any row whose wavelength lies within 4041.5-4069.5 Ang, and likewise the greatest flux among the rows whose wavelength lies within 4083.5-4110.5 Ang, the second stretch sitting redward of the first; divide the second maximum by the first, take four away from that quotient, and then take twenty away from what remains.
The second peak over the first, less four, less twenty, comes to -22.9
